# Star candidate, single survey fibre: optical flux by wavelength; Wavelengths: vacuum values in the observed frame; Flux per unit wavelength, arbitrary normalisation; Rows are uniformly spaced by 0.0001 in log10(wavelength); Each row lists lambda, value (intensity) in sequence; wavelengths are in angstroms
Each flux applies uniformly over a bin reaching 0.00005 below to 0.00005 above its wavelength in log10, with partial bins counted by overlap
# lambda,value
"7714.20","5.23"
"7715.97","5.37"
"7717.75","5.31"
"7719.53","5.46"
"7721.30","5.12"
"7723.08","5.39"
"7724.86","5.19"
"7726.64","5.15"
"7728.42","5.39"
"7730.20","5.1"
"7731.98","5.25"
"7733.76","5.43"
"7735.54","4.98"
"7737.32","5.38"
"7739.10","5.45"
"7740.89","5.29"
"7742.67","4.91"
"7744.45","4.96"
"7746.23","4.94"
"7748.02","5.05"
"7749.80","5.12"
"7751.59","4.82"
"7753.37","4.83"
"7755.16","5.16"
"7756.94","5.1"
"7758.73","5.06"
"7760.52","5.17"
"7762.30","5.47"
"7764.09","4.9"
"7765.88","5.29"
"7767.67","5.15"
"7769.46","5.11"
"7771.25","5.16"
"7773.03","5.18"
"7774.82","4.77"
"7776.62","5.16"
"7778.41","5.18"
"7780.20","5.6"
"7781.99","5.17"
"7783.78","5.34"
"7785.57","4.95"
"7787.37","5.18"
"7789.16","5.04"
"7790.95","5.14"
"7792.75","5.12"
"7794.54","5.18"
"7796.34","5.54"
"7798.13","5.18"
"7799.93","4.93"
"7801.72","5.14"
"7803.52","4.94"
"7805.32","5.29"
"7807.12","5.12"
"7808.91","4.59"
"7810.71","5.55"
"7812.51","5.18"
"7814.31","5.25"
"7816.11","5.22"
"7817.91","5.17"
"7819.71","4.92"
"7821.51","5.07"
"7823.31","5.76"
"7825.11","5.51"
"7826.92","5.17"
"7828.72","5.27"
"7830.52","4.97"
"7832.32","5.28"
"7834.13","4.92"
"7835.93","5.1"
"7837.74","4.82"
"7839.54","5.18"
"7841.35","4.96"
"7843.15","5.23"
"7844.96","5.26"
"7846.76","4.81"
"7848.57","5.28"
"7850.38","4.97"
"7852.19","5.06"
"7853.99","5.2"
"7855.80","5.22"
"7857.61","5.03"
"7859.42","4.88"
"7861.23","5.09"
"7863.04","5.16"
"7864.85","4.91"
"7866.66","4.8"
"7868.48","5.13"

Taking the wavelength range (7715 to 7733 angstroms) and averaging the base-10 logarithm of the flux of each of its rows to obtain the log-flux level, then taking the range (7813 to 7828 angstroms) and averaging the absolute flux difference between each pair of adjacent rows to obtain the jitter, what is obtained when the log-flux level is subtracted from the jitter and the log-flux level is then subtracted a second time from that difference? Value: -1.19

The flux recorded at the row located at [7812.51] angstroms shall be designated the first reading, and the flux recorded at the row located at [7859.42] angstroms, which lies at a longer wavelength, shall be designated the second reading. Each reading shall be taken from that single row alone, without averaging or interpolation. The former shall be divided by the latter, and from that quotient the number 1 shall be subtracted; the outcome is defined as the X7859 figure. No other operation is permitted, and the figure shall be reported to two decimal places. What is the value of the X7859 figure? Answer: 0.06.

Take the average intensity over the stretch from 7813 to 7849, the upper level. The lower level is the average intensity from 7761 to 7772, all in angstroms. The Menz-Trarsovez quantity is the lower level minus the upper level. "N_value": 0.02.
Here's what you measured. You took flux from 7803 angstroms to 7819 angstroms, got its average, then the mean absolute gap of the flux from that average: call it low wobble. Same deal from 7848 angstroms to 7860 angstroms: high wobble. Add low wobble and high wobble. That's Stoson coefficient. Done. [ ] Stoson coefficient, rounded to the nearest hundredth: 0.30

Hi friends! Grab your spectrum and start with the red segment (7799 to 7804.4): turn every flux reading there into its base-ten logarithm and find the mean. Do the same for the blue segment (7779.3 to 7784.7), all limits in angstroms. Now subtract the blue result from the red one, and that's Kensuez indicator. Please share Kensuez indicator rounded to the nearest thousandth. -0.031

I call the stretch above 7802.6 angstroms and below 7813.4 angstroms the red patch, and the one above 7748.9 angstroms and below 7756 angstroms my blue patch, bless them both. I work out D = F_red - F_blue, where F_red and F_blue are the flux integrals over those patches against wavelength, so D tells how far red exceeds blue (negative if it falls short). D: 20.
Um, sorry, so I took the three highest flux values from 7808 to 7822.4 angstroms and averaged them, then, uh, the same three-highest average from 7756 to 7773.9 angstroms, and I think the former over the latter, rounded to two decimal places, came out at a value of 1.01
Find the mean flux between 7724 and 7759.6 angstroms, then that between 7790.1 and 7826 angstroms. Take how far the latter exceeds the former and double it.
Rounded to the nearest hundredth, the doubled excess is 0.12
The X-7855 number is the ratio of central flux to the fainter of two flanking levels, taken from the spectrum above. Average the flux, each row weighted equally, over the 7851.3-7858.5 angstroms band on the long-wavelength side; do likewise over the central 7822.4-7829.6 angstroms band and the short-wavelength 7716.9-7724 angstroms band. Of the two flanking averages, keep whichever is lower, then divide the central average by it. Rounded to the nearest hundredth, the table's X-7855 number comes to 1.06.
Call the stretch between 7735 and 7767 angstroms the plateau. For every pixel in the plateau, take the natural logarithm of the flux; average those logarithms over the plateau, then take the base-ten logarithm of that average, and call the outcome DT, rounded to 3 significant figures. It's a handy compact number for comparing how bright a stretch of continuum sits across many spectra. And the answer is 0.212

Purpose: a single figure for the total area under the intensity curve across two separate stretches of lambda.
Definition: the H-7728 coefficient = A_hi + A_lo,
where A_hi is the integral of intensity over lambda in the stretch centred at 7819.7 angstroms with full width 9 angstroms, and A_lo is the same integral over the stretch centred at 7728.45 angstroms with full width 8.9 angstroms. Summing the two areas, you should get 93.5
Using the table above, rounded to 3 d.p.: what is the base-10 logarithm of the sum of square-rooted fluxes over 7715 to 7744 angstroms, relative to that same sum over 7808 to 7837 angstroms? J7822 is 0.003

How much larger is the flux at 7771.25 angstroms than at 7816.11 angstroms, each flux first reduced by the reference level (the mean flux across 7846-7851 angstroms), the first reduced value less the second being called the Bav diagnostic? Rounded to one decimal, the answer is -0.1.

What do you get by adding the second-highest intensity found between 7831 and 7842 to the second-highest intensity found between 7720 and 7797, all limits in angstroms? 10.7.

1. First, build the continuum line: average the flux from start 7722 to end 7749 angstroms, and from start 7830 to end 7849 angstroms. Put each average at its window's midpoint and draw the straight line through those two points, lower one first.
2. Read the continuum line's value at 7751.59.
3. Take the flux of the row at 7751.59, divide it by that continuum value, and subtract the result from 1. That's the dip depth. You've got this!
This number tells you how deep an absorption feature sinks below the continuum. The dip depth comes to 0.068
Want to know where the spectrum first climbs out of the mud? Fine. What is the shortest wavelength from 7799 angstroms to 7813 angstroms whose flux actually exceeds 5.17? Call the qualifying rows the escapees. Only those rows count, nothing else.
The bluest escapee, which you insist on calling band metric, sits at 7805.32 angstroms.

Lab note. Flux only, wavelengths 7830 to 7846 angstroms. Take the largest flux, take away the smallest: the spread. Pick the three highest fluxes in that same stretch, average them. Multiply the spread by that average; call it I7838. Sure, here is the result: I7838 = 2.42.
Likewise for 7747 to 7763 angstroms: 3.42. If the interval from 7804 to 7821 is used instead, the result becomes 5.15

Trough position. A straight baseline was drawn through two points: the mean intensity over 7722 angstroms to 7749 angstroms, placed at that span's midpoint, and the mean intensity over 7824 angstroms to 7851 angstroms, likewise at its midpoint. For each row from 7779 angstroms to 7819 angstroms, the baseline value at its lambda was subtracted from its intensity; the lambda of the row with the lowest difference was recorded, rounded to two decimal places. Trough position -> 7808.91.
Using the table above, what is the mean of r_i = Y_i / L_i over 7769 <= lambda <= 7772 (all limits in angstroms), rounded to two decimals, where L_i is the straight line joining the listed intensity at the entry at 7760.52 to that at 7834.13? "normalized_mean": 1.00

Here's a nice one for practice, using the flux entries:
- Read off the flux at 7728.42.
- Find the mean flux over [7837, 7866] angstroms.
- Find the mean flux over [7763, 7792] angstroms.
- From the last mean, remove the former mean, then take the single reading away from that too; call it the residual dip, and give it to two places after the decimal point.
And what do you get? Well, -5.31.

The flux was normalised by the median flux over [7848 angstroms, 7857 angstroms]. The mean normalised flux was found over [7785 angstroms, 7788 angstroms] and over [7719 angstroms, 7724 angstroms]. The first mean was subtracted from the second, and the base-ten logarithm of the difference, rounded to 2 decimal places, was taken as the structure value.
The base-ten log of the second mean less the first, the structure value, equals -1.30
